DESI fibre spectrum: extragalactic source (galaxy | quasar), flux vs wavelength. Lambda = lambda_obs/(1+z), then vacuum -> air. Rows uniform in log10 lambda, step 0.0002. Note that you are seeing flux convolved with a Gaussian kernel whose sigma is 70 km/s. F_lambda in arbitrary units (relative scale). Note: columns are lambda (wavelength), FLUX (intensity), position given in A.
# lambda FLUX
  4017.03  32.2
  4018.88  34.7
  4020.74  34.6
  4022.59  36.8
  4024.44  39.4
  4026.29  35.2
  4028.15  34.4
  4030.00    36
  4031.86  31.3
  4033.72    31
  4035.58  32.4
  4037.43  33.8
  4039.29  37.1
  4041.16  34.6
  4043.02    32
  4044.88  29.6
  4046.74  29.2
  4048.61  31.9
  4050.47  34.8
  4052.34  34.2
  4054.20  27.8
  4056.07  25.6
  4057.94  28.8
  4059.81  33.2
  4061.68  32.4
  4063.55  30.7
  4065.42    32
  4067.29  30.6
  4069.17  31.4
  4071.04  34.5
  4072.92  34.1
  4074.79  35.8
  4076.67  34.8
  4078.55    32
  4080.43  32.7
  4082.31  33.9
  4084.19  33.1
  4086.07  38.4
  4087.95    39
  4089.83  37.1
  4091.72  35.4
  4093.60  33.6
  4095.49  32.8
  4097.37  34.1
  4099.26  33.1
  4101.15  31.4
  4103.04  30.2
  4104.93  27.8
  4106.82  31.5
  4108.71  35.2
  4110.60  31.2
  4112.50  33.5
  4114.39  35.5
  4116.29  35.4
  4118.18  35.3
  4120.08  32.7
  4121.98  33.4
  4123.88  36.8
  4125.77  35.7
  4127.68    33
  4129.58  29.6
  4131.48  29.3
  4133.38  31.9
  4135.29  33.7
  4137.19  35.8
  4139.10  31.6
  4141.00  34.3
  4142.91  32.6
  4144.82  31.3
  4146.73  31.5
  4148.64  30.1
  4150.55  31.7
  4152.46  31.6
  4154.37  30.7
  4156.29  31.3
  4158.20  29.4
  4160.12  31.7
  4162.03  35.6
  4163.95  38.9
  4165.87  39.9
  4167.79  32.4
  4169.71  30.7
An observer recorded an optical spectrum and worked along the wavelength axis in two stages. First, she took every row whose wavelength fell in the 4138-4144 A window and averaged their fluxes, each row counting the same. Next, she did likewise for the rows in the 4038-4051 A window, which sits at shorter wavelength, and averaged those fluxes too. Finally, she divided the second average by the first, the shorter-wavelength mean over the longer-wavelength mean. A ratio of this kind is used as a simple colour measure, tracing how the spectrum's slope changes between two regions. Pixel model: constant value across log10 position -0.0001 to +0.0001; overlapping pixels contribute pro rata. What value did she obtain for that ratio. 1.00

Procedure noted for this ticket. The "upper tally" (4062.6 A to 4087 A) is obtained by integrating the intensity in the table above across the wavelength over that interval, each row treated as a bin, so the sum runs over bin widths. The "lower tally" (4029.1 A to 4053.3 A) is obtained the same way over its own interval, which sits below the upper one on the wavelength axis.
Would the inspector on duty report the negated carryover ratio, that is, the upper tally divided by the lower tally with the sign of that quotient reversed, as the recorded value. -1.023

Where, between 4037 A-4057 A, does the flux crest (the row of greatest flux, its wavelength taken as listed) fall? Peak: 4039.29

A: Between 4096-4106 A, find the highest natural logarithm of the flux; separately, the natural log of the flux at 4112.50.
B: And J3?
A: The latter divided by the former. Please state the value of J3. 0.99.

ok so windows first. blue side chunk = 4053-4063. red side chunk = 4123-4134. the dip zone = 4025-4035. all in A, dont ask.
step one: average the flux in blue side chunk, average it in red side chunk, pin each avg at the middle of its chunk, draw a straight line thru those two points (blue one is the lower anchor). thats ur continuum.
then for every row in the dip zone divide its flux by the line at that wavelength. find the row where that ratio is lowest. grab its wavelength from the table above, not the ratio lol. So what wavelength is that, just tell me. 4033.72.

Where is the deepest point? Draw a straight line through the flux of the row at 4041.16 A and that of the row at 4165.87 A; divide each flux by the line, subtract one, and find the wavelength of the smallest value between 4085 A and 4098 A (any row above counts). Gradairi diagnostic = 4095.49 A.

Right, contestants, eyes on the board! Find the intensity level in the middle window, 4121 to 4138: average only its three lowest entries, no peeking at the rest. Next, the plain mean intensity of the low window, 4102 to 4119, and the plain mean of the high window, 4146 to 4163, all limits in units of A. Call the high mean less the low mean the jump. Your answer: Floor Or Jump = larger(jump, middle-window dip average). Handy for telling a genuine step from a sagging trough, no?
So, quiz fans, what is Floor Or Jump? 30.3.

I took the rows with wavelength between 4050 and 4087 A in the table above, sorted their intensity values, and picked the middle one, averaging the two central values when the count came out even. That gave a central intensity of 32.9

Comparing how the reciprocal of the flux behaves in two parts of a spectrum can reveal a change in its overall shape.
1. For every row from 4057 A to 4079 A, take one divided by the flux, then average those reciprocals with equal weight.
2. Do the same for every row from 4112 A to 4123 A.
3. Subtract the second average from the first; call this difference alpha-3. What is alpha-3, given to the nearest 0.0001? 0.0017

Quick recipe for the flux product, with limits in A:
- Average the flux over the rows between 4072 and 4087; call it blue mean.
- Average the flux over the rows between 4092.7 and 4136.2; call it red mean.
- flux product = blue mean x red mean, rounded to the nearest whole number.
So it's 1130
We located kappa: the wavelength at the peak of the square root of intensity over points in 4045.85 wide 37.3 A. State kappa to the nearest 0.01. 4039.29 A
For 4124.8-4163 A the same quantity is 4137.19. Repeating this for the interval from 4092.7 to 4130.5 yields 4123.88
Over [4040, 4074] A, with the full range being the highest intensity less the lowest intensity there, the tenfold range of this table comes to 92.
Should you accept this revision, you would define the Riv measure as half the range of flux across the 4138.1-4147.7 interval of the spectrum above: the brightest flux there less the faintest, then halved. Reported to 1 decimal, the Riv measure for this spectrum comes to 1.5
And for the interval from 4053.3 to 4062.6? 3.8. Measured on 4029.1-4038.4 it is 2.5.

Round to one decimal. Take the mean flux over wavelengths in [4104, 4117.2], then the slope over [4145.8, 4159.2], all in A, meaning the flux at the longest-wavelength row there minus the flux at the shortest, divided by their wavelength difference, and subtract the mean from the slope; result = -33.1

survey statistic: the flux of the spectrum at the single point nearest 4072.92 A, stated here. 34.1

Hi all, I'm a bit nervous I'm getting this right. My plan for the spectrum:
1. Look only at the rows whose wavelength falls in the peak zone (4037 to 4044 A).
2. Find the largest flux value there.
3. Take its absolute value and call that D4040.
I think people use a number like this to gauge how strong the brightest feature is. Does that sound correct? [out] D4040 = 37.1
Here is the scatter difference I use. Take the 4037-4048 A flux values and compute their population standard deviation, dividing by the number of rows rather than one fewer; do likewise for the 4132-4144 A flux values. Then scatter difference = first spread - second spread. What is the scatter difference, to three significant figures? 1.33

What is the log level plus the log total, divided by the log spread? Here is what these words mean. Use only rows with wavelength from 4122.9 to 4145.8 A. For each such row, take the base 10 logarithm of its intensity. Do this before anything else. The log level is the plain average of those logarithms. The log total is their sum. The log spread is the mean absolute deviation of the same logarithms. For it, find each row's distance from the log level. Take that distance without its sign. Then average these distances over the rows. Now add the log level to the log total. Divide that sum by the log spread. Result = 780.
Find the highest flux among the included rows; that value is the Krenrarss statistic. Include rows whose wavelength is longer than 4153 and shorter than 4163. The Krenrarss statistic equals 35.6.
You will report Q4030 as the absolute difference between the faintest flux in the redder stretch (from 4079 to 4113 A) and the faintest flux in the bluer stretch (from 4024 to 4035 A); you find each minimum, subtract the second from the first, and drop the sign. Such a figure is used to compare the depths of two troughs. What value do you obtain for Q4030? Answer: 3.2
